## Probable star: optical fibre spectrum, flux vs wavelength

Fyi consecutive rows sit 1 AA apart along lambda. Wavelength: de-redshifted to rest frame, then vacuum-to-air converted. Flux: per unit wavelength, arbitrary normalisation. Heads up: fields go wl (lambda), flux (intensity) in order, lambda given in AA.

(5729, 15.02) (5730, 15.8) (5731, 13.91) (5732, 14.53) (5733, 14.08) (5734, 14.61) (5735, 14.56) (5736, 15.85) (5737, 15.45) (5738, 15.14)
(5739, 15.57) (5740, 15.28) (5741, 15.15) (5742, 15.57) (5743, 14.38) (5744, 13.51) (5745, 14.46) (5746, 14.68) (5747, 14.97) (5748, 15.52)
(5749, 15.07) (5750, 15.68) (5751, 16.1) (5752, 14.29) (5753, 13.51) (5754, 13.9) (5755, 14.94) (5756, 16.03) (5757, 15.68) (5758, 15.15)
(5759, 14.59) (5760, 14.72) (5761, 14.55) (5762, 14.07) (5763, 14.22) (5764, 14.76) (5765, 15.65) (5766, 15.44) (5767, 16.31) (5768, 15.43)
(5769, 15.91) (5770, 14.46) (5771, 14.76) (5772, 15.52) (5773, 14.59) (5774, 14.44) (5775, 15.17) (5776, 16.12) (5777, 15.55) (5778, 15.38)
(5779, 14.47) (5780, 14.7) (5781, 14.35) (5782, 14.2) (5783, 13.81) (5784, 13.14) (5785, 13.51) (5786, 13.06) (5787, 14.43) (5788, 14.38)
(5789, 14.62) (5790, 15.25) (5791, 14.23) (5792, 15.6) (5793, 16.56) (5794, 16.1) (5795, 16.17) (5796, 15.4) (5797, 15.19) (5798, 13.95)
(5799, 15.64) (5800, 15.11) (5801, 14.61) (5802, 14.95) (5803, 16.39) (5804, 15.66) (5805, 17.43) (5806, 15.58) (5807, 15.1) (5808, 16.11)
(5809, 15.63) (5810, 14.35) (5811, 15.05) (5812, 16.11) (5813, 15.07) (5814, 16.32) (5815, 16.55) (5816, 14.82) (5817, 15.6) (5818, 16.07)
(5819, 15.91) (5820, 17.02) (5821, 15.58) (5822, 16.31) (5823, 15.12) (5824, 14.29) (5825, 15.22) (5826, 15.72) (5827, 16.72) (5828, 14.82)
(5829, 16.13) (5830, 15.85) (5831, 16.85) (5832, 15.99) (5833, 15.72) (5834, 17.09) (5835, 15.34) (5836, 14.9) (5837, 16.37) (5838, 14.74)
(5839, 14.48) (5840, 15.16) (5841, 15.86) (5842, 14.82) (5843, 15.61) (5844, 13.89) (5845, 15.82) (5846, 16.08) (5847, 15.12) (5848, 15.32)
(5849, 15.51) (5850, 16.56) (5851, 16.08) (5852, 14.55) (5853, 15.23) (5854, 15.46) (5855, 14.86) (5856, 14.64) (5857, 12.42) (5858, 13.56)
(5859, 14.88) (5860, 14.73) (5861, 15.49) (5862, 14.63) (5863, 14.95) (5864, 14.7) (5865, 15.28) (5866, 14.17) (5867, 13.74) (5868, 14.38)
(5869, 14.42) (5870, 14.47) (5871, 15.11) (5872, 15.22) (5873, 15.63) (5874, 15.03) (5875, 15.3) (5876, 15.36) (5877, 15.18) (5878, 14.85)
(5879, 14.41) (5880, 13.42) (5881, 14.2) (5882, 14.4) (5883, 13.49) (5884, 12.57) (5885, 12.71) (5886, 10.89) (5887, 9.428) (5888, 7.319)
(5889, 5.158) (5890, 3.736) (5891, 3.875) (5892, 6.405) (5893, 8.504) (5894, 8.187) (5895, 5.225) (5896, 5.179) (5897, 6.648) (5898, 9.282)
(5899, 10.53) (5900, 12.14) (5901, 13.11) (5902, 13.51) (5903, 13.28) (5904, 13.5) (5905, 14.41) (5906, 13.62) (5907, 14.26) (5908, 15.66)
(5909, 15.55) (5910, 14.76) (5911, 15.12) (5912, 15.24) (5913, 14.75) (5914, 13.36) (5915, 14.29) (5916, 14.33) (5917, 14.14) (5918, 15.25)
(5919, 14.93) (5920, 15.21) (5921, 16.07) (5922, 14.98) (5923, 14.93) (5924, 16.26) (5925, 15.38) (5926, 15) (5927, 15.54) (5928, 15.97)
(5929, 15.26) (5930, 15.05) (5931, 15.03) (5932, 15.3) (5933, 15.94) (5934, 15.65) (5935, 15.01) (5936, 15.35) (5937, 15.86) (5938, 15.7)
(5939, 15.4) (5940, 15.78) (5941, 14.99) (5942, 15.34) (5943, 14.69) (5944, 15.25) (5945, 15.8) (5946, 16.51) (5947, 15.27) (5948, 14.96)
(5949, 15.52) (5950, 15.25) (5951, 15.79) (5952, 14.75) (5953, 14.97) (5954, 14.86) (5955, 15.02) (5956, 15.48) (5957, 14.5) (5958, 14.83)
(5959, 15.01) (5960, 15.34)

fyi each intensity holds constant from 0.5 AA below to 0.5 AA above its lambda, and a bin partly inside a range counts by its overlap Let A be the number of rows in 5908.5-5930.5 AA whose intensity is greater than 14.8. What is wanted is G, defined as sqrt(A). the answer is 4.0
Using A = 16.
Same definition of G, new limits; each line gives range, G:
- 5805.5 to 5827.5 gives 4.5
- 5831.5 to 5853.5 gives 4.2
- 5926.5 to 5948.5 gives 4.6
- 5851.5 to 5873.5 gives 3.2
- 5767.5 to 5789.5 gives 2.6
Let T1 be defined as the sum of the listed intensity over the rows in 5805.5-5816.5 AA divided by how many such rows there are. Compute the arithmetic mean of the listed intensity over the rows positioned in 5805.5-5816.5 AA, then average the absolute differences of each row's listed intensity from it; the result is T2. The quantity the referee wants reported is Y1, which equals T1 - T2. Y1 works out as 14.9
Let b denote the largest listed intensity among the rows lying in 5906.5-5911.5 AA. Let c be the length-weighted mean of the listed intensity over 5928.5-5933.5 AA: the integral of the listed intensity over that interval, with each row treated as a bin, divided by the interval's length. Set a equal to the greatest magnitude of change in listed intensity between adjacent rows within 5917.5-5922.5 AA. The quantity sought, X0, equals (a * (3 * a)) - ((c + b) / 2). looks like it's -12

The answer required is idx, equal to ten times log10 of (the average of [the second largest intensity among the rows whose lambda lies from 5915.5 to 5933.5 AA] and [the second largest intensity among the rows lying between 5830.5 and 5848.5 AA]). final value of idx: 12.2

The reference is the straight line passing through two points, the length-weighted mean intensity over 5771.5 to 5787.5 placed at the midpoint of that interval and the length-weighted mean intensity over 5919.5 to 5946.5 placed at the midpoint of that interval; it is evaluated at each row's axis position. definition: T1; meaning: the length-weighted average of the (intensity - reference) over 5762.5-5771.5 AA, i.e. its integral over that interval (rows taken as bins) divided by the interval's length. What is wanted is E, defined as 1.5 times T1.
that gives 1.1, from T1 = 0.8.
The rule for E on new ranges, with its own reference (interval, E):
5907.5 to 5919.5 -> -0.8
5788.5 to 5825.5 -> 1.3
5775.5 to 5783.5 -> 0.4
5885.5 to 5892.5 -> -12.8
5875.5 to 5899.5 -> -7.7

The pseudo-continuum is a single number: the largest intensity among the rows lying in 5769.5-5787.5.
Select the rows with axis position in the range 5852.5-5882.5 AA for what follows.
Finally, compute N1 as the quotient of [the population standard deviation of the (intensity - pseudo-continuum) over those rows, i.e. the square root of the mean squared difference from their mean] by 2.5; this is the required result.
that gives 0.28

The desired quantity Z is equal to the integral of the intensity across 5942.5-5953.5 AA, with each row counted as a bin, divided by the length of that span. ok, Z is 15.34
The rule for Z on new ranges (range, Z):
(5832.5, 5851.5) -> 15.50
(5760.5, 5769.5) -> 15.15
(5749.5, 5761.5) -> 14.93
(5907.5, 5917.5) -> 14.72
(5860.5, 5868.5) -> 14.67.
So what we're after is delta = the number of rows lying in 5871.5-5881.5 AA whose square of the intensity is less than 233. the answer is 7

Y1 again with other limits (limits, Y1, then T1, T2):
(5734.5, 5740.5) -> 15.0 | 15.3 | 0.3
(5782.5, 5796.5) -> 13.8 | 14.7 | 1.0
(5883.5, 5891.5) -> 5.0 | 8.2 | 3.2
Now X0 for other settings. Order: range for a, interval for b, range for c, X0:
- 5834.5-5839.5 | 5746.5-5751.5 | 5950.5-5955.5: -8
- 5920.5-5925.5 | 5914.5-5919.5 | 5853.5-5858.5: -9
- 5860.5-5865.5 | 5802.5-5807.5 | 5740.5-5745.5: -14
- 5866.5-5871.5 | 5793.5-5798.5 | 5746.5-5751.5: -15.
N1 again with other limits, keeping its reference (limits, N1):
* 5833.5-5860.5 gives 0.38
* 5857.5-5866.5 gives 0.22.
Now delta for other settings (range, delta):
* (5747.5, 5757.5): 5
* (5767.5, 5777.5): 5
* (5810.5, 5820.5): 3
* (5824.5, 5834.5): 2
